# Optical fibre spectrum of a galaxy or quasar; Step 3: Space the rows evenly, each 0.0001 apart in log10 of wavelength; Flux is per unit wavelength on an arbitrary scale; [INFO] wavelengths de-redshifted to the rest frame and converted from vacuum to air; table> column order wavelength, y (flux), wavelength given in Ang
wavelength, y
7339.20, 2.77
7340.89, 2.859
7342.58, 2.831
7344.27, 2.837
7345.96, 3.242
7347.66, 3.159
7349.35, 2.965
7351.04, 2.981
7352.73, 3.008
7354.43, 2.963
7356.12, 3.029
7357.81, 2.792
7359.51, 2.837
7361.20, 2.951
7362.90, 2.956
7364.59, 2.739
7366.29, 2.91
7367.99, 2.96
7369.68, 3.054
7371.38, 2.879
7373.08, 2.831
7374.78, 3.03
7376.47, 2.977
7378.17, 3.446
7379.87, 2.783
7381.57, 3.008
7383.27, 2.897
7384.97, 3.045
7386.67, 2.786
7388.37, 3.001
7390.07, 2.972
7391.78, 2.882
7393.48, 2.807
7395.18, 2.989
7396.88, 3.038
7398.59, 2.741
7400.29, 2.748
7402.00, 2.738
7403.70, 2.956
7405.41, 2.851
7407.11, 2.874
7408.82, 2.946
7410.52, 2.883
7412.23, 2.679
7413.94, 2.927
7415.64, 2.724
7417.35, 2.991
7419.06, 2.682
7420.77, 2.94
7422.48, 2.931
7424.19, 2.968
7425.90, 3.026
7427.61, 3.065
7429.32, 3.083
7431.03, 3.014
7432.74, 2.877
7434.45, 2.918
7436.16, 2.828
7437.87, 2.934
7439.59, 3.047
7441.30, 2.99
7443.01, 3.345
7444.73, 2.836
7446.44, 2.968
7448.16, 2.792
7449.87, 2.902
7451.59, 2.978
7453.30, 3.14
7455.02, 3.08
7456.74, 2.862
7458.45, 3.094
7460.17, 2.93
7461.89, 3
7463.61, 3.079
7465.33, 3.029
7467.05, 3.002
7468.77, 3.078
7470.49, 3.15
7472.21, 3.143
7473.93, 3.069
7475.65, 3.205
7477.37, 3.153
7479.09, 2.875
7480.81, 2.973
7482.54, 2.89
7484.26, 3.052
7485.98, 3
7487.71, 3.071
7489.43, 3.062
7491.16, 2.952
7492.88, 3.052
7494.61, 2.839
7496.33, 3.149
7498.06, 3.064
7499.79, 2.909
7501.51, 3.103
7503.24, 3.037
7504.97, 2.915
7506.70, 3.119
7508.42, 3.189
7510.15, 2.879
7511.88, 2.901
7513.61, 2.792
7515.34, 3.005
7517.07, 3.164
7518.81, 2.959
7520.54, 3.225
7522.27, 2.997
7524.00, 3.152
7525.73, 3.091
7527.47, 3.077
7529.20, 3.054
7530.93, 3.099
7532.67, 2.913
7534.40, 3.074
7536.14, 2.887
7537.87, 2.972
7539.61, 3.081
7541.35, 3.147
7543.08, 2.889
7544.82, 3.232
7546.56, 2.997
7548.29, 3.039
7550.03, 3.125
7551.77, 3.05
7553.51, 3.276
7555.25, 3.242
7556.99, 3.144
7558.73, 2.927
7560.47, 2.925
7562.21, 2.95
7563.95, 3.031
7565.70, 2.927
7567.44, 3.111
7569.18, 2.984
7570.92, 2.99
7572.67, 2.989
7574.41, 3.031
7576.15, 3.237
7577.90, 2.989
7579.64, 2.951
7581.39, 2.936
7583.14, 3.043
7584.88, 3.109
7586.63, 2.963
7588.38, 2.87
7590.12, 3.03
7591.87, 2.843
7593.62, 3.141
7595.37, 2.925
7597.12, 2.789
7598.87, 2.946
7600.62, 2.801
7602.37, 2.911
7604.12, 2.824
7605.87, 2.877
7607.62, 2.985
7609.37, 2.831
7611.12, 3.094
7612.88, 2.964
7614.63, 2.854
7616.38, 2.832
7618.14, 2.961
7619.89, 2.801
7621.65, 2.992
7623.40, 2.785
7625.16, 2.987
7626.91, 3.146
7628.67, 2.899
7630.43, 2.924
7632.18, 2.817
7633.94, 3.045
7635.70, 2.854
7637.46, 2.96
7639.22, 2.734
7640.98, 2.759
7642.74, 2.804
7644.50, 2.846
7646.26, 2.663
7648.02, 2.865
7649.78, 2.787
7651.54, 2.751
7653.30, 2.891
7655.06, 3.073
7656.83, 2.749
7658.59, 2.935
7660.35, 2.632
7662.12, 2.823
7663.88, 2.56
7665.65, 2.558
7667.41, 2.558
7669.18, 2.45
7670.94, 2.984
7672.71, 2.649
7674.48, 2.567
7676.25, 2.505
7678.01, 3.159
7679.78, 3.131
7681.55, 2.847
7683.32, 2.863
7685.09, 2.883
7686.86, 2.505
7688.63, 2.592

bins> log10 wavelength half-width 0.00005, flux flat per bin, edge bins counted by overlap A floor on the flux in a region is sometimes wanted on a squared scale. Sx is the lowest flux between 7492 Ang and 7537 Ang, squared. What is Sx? 7.80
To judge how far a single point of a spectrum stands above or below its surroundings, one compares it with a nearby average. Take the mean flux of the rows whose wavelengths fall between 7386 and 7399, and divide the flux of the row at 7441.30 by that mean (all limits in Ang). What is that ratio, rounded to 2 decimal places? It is 1.03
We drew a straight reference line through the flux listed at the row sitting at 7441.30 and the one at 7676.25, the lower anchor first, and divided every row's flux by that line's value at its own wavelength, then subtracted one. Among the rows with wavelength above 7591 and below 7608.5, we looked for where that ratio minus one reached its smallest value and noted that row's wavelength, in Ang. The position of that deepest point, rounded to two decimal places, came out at 7597.12 Ang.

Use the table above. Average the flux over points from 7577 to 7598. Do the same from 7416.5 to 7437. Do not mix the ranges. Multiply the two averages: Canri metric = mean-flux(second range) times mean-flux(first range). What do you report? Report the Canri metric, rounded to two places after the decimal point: 8.73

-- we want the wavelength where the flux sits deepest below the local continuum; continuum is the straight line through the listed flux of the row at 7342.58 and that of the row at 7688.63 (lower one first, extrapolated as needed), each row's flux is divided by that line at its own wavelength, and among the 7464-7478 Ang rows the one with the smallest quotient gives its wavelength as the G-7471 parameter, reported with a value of 7467.05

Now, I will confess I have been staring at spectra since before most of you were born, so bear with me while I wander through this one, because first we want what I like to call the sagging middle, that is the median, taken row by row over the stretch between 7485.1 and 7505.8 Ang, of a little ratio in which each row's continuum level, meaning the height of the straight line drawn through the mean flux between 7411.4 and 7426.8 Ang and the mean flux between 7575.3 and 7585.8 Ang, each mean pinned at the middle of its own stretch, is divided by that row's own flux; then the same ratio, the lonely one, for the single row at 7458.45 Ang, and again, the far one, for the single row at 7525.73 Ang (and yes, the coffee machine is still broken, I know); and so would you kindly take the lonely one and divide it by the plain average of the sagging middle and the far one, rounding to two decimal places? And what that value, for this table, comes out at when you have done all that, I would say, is 0.97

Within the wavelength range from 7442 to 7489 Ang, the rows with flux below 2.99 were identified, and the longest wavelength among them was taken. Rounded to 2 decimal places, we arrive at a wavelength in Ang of 7482.54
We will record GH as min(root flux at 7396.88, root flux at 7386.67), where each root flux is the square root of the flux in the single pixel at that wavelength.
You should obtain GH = 1.67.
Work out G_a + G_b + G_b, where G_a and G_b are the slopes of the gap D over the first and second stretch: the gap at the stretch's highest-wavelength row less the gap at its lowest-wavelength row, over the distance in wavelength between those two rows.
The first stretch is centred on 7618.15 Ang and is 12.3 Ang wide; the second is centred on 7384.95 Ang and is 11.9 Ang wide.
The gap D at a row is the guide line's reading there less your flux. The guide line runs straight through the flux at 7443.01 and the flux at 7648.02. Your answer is -0.03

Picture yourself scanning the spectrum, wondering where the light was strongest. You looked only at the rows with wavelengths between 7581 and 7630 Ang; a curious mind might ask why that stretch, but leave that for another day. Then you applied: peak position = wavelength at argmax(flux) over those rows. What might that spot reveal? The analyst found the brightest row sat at 7626.91 Ang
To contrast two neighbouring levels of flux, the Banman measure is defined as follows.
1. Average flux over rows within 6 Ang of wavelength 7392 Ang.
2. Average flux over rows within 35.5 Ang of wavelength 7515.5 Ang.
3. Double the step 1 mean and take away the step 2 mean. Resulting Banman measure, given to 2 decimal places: 2.82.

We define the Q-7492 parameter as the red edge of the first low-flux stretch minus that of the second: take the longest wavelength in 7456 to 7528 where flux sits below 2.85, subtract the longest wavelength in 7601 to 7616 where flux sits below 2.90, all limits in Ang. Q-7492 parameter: -101.0 Ang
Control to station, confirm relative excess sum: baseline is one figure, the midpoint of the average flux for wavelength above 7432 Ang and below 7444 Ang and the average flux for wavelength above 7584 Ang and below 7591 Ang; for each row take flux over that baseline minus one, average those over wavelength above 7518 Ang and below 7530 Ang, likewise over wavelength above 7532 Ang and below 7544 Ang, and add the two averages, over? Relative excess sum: 0.030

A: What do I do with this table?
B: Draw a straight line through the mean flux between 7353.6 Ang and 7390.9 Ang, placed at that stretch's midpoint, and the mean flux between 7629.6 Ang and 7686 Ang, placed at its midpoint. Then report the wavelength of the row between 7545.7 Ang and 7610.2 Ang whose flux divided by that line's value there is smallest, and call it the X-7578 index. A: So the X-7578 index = 7597.12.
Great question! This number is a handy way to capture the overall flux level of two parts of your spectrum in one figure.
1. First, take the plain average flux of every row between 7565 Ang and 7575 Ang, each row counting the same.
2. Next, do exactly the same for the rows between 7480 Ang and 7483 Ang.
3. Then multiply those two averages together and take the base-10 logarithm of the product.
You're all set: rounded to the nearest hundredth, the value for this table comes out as 0.94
